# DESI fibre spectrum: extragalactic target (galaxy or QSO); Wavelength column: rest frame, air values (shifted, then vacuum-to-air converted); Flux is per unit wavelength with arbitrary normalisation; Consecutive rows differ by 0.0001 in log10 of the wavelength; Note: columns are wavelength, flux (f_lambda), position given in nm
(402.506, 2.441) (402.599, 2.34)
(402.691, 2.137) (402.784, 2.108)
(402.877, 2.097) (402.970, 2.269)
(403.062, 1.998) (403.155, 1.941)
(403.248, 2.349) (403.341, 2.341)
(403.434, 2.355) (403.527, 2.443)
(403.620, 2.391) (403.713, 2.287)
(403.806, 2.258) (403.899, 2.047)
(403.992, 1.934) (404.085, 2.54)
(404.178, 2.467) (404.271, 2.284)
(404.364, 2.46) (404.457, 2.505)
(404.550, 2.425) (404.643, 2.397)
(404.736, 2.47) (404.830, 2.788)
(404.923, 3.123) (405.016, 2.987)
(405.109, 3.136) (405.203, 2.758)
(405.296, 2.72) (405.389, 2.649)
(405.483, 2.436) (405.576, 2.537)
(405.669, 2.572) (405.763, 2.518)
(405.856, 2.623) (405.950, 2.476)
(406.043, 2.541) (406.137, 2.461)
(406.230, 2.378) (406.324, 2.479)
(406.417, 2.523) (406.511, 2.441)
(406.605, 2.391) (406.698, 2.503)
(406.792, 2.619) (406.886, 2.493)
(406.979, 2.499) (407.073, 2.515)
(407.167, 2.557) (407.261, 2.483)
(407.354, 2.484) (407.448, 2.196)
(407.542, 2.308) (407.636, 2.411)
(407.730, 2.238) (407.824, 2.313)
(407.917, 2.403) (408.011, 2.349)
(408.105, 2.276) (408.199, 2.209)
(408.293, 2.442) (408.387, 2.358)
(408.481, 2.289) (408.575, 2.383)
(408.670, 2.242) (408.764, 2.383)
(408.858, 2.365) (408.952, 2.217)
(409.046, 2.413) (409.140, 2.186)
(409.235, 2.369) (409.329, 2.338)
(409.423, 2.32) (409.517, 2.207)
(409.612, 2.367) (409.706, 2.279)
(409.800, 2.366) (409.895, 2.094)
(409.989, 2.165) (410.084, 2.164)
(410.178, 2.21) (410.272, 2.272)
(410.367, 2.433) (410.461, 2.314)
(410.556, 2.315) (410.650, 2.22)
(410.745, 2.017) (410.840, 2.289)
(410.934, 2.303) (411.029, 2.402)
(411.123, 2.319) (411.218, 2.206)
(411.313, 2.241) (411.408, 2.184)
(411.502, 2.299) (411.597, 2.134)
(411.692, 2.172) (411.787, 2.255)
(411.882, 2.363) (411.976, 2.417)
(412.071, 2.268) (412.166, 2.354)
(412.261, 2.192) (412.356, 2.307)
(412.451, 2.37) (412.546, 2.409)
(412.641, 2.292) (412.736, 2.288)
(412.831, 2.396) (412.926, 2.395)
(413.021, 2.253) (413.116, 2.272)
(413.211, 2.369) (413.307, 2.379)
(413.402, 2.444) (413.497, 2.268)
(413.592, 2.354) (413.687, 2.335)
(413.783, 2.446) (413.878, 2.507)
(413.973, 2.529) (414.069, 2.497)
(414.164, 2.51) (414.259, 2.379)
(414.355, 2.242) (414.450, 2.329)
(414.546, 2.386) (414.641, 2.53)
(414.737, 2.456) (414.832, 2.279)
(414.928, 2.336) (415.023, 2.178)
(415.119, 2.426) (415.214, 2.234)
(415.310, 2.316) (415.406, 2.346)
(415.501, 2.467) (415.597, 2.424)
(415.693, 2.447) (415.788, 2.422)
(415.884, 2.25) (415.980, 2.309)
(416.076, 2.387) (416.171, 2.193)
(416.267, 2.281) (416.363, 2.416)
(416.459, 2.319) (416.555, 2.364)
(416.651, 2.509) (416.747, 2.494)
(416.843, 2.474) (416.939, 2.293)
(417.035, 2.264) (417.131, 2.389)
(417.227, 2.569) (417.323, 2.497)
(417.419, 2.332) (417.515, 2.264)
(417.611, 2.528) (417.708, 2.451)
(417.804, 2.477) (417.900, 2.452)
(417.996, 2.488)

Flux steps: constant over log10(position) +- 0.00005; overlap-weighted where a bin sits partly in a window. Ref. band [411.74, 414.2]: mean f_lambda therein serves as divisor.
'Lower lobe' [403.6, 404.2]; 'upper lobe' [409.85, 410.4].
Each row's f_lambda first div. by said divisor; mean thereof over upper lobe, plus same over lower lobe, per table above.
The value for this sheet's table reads 1.90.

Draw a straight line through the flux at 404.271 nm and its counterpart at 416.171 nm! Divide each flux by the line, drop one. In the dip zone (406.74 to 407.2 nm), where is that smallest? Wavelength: 406.886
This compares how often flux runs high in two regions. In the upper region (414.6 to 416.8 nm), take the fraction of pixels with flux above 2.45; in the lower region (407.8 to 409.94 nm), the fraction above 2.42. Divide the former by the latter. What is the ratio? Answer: 5.0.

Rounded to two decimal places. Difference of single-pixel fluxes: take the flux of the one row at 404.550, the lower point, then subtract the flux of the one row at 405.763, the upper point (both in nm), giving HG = -0.09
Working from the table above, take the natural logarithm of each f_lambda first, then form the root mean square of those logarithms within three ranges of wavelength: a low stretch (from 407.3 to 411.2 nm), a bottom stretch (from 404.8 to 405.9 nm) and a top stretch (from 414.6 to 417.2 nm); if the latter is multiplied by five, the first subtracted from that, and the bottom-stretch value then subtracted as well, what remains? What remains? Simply 2.46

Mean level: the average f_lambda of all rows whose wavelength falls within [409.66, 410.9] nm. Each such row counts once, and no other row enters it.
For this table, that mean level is 2.24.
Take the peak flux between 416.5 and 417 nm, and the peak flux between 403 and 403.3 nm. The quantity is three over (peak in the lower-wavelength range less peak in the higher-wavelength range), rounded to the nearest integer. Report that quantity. -19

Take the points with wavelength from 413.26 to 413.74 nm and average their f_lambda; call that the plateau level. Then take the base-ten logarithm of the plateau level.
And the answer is 0.372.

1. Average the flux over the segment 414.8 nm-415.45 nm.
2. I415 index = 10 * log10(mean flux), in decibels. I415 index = 3.62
